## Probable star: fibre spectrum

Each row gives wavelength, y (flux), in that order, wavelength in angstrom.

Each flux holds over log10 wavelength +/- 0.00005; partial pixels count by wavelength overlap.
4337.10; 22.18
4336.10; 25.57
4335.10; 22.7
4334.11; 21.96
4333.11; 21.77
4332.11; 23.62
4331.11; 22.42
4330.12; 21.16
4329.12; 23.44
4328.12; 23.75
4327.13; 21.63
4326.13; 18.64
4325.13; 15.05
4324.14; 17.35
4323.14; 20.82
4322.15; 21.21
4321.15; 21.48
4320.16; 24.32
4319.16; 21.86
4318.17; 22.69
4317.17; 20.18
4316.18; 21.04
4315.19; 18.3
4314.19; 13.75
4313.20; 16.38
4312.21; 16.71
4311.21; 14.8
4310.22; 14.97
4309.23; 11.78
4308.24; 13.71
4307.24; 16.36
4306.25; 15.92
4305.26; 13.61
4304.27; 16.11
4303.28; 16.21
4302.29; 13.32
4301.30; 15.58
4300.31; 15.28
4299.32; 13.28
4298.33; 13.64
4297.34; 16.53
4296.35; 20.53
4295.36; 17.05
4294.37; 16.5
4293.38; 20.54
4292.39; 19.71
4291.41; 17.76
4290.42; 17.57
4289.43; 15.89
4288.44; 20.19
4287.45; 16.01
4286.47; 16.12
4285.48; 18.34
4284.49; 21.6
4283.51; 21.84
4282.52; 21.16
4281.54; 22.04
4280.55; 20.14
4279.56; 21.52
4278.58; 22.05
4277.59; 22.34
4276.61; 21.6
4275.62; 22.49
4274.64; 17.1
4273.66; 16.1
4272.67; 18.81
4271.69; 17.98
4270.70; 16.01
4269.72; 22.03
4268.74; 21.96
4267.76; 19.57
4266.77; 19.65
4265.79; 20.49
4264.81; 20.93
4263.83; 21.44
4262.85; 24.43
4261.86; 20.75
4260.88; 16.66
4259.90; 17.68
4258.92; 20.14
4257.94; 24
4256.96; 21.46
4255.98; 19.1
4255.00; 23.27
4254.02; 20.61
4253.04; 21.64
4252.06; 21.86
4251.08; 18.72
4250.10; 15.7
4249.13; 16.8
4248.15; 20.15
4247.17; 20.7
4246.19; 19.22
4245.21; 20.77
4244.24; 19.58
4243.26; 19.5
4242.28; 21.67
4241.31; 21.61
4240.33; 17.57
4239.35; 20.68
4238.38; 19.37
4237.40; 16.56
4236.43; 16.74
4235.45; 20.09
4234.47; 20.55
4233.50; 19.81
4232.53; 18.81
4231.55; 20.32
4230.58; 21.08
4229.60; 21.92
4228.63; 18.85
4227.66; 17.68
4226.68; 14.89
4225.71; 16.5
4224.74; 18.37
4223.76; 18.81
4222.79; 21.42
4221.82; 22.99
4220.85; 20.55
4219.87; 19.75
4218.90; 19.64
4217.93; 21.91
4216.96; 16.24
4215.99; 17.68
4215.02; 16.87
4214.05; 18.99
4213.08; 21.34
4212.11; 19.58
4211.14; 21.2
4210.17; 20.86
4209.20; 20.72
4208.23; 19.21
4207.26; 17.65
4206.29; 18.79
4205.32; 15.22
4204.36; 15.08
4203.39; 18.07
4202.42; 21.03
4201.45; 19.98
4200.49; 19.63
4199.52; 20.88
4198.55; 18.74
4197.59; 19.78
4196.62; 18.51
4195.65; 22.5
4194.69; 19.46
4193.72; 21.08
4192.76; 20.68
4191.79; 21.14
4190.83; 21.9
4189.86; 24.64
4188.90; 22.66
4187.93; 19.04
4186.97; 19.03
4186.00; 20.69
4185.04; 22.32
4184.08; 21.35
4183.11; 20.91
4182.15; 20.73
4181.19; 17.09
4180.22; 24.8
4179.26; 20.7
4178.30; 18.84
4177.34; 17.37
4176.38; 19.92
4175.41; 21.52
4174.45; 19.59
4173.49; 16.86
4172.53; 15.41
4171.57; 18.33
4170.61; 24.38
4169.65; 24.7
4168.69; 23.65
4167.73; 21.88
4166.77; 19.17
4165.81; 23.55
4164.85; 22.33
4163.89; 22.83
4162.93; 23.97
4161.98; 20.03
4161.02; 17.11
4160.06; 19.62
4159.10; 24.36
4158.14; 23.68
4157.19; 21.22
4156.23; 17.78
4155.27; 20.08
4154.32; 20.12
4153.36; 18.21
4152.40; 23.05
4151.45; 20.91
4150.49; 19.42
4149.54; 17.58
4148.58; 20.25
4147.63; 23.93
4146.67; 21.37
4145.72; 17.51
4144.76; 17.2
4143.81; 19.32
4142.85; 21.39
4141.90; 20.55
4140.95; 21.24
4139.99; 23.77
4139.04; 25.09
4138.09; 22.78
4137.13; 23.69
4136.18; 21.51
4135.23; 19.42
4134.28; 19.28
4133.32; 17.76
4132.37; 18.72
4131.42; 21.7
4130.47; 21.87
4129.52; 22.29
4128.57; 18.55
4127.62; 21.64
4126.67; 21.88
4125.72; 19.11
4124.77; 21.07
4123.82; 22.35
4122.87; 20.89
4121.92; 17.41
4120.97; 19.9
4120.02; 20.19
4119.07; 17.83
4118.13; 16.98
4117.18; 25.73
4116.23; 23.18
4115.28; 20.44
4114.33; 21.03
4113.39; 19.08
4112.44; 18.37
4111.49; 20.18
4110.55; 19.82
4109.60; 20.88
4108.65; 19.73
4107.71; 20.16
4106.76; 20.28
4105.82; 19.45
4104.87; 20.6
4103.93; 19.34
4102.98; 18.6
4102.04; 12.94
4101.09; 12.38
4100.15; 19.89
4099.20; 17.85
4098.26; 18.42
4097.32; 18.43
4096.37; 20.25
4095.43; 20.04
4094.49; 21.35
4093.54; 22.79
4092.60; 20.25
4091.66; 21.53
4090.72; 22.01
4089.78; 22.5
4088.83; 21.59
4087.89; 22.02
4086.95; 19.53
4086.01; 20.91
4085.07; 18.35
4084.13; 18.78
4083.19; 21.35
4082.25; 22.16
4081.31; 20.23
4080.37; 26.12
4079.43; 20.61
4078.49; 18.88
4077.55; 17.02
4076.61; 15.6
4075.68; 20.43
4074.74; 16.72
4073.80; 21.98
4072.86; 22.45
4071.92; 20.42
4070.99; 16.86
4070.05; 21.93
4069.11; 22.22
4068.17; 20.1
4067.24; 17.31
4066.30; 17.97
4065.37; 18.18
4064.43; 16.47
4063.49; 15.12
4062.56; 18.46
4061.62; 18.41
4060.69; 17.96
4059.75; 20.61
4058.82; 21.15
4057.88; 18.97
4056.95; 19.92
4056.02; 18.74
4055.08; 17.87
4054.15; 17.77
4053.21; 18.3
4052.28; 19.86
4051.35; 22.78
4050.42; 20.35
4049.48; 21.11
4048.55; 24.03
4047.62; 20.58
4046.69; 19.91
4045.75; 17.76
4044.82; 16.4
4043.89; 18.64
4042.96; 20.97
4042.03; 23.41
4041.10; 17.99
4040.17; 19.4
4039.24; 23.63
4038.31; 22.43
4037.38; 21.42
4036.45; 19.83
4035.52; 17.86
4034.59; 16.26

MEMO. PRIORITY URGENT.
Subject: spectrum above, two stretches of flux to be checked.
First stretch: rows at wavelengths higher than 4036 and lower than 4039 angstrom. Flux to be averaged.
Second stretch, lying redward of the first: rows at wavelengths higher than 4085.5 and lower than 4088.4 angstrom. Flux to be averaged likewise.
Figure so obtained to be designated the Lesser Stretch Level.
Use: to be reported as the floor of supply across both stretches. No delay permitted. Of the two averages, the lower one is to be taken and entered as 20.8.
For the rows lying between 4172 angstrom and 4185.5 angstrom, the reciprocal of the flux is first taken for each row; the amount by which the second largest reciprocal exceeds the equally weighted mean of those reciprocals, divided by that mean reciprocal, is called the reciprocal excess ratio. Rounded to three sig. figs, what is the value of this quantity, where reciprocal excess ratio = 0.157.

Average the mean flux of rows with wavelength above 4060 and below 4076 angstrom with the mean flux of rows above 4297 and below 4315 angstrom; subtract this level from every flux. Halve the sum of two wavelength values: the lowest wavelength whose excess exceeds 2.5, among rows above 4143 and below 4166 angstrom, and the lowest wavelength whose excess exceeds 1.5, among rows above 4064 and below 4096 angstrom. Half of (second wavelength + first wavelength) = 4107.4 angstrom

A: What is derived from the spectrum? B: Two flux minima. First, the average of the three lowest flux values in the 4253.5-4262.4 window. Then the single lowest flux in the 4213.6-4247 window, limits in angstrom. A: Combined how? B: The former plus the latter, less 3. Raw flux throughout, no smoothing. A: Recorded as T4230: 29.7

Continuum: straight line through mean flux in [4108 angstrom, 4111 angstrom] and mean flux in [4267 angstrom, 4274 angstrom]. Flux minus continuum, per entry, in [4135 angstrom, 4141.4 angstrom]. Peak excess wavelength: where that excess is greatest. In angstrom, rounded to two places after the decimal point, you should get 4139.04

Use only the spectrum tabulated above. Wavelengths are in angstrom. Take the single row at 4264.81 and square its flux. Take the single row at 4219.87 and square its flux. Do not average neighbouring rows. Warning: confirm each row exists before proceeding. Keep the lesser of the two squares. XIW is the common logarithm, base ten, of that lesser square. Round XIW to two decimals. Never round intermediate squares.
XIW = 2.59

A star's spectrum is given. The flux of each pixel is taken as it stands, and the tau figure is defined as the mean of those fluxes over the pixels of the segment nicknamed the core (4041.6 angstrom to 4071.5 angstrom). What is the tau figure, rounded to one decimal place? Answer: 19.4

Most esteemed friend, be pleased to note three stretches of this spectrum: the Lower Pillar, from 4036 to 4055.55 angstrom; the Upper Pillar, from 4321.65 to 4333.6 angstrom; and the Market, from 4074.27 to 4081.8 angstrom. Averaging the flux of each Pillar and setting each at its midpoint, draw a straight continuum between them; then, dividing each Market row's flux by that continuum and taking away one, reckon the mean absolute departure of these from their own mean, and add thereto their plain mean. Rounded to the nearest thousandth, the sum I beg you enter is 0.077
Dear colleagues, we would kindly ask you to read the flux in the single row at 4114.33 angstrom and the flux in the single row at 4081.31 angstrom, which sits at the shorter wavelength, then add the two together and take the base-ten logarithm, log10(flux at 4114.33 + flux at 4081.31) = 1.62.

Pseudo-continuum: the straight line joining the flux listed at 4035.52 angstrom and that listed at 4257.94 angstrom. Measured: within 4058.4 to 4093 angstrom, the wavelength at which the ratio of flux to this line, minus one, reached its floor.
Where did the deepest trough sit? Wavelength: 4063.49 angstrom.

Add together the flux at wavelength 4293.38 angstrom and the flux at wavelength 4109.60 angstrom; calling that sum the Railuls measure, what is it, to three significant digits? 41.4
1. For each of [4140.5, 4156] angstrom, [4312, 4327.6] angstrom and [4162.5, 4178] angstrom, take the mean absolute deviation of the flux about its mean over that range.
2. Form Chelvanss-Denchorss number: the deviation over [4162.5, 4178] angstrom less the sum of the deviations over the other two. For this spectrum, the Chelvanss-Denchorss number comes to -1.4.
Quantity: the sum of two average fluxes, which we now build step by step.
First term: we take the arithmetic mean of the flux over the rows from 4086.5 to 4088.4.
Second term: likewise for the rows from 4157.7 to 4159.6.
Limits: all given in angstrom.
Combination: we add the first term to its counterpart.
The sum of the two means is 44.8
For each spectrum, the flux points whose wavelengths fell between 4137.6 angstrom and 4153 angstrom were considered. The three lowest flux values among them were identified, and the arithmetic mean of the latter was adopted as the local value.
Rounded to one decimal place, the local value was 17.4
